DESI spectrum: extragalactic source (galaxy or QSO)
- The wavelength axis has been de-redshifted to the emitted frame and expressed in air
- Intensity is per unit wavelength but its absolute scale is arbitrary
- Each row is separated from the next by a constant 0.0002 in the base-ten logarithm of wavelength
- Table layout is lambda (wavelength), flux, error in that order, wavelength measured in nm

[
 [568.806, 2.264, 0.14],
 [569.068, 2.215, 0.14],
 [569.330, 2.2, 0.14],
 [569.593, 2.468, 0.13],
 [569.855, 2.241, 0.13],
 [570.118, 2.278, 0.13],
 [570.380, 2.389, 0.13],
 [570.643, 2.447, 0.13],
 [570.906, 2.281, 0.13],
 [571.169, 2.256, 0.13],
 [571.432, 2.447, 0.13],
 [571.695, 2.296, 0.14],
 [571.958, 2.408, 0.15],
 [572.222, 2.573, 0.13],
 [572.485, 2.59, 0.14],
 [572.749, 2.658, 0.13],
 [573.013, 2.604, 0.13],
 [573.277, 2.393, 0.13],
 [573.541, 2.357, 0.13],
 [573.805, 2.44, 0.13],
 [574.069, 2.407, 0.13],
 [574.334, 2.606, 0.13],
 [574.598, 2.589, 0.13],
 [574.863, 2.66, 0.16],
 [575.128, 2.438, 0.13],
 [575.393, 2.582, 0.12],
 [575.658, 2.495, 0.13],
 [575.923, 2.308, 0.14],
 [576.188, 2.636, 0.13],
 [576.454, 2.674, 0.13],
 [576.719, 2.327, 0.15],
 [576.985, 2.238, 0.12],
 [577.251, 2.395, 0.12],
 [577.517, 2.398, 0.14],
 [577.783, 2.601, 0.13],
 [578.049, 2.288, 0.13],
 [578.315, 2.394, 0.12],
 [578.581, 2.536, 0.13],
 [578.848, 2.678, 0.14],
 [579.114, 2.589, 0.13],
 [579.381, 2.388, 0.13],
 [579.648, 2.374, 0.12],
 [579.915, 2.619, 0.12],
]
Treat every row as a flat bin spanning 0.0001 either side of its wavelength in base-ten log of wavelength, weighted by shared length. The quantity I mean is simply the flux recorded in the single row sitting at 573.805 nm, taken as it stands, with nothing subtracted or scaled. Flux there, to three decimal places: 2.440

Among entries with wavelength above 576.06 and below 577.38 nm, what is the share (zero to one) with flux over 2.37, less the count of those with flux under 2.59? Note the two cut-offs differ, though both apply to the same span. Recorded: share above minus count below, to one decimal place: -2.4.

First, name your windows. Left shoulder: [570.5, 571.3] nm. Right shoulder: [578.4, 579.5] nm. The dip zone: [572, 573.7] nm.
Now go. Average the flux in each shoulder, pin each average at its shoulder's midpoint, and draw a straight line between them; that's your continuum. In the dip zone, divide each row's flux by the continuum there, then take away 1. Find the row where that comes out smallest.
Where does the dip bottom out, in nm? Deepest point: 573.541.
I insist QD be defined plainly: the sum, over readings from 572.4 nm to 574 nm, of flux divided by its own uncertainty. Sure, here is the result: 114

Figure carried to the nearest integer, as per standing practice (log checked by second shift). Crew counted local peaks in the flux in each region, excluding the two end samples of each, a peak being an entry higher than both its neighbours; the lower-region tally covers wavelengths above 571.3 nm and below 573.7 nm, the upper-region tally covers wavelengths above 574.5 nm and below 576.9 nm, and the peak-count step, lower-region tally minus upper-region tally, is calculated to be -2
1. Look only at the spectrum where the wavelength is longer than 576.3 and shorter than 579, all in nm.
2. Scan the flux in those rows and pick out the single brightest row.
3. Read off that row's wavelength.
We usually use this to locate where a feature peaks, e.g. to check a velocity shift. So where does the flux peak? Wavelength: 578.848 nm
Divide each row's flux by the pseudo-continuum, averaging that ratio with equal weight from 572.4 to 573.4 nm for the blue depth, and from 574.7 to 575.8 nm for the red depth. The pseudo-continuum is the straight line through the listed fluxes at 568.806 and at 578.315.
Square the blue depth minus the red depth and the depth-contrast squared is 0.0005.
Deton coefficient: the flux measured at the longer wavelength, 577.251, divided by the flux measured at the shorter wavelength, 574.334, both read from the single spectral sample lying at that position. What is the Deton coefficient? 0.92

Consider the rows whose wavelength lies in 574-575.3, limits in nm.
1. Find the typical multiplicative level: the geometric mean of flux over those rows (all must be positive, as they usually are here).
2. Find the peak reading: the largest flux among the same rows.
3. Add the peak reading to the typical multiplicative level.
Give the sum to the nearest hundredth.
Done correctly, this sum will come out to 5.20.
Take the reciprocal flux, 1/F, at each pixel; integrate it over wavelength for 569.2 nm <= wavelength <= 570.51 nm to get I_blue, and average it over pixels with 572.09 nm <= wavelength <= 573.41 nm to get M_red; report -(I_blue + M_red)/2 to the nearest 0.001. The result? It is -0.479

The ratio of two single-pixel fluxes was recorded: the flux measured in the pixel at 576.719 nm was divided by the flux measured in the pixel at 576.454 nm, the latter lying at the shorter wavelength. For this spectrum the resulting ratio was 0.87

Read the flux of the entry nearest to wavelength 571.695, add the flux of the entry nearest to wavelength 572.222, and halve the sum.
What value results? 2.43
